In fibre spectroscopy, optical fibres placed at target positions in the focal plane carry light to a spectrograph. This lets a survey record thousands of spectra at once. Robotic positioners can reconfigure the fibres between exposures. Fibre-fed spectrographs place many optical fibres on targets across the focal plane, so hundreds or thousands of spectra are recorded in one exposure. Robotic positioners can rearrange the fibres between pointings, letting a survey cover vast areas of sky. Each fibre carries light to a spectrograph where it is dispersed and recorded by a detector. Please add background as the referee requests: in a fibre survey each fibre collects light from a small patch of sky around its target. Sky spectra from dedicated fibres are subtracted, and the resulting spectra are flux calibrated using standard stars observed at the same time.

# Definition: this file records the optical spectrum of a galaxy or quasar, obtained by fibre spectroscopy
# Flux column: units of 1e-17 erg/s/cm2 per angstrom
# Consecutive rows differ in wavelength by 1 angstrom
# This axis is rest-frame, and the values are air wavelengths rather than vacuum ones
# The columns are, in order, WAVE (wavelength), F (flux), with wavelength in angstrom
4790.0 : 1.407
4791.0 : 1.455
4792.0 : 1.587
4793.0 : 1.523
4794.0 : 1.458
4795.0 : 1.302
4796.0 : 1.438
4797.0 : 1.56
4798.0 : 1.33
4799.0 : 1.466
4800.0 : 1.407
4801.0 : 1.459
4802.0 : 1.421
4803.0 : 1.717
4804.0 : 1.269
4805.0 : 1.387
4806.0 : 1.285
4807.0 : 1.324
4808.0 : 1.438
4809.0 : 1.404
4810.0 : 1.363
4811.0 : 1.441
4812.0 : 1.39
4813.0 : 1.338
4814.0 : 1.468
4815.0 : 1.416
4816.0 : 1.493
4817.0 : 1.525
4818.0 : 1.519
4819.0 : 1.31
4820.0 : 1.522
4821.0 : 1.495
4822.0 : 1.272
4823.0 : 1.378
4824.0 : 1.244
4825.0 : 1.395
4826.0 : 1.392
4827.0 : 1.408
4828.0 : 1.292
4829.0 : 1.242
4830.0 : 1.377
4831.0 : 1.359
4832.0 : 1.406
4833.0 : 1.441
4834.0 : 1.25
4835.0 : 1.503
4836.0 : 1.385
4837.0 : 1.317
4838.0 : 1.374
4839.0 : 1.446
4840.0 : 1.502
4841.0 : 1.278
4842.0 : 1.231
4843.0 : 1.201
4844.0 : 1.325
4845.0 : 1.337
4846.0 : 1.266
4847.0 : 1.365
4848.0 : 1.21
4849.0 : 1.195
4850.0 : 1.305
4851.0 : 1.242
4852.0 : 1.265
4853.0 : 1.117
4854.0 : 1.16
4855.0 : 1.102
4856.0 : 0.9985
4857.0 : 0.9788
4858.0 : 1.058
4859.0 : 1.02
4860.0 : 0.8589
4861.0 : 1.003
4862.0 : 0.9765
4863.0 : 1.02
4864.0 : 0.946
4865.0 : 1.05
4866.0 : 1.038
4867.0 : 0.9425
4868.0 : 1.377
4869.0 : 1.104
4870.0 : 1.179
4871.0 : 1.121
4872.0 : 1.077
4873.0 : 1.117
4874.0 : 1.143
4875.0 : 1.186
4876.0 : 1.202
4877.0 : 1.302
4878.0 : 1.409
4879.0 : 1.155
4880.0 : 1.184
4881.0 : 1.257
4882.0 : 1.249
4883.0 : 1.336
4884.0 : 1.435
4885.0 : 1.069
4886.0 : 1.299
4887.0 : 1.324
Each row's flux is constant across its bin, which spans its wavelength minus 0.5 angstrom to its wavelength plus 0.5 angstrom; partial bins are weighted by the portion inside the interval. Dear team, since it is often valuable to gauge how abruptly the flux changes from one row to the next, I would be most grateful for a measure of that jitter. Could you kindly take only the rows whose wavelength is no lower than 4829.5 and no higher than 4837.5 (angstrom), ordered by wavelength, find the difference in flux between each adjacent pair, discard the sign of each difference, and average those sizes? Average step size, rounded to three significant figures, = 0.104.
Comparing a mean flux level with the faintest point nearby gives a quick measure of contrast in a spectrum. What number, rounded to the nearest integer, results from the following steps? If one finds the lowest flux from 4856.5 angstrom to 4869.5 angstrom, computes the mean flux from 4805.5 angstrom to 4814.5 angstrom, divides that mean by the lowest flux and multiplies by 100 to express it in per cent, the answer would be 161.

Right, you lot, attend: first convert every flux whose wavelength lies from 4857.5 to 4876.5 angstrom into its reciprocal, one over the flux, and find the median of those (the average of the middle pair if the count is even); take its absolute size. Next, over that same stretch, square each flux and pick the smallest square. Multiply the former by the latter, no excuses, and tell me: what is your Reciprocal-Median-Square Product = 0.70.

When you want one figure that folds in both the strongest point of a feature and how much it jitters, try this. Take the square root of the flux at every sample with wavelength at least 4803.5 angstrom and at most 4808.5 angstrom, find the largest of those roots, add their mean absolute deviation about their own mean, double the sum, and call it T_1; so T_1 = 2.45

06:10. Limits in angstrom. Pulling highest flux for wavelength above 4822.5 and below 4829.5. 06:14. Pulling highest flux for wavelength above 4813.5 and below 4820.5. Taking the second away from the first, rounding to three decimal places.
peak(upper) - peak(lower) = -0.117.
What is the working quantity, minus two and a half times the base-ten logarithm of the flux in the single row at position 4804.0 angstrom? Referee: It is -0.26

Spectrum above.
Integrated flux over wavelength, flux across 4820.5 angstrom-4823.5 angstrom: 4.1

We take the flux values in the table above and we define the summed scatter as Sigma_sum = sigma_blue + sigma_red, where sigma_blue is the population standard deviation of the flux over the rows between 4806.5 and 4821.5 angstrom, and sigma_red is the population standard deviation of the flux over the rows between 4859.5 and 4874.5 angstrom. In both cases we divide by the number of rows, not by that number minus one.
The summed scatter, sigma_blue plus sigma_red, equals 0.190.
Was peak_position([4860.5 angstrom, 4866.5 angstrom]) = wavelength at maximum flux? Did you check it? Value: 4865.0 angstrom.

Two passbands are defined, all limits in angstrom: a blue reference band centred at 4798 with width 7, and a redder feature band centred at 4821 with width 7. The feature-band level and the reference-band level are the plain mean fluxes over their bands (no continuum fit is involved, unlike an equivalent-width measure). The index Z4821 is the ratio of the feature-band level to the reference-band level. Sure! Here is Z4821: 0.98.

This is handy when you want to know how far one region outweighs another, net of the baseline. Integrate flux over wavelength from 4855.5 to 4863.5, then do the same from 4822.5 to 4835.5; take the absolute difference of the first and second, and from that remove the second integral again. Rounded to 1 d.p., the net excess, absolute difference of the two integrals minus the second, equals -7.9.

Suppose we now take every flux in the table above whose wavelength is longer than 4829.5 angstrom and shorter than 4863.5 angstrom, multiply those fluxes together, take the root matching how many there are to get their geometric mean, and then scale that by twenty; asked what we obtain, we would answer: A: 24.4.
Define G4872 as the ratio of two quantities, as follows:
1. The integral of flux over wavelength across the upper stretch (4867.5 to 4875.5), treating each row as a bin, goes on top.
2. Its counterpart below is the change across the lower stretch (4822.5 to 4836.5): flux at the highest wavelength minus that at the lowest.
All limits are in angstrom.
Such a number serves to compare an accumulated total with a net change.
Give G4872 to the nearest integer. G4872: 1329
